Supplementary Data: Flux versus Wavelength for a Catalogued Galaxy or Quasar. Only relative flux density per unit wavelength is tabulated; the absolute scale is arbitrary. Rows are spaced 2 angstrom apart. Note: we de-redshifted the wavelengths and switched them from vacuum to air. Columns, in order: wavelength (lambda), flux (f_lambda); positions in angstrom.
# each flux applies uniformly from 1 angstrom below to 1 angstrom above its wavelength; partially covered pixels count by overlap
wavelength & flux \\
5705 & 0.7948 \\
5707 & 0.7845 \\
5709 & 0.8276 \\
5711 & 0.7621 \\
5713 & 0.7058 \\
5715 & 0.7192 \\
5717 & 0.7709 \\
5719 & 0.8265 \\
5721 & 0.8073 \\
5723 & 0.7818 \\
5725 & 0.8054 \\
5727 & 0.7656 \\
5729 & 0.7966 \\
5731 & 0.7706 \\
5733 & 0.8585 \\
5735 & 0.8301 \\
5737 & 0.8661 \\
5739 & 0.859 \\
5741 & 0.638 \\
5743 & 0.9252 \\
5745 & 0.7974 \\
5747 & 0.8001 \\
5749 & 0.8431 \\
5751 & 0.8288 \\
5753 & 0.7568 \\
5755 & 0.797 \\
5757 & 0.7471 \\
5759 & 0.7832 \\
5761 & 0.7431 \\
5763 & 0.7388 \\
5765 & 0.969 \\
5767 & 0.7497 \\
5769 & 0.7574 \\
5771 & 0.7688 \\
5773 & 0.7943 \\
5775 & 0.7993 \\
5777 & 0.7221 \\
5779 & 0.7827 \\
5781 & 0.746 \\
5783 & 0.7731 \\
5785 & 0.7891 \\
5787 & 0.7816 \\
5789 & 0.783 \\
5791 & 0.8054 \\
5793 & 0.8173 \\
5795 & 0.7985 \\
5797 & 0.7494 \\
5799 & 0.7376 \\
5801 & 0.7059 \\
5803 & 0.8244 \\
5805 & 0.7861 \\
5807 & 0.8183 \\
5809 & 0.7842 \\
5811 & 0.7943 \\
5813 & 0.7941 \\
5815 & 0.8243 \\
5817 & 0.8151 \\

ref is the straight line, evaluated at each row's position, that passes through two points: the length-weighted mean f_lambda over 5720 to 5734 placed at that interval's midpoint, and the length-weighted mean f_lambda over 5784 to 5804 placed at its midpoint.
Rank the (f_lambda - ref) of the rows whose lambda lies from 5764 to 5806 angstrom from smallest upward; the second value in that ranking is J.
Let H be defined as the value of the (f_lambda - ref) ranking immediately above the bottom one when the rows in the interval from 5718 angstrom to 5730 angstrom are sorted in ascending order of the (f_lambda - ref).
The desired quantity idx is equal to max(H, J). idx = -0.017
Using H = -0.017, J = -0.062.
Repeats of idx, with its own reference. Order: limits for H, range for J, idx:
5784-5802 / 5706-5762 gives -0.040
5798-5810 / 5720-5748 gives -0.032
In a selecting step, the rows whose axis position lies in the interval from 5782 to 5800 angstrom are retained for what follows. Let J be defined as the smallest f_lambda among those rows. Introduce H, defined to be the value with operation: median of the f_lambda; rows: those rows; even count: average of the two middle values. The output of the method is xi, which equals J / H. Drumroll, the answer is 0.942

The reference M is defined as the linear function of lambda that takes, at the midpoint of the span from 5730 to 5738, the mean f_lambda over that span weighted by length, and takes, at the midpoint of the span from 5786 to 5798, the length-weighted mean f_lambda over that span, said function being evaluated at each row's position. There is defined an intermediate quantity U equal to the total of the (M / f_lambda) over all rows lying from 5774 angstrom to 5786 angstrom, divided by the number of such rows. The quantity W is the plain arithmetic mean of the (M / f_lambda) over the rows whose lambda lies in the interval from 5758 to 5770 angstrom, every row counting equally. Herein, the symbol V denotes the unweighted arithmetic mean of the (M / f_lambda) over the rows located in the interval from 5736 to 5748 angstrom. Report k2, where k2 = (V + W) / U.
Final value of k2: 1.984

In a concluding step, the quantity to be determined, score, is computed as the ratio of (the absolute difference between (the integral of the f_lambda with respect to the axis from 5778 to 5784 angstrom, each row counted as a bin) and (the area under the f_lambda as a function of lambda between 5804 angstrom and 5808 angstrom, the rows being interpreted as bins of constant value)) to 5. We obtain 0.3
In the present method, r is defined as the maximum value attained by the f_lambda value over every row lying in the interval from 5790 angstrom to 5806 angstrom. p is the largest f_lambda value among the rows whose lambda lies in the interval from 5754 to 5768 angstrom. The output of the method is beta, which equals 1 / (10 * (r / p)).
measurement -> 0.118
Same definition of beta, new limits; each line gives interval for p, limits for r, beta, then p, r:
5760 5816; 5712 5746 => 0.105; 0.969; 0.9252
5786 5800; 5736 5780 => 0.084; 0.8173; 0.969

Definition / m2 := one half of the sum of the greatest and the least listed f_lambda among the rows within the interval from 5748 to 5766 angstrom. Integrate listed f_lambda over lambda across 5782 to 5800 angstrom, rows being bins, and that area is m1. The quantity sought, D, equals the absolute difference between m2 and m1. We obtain 13.2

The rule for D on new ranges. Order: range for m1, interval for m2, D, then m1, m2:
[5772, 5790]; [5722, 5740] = 13.1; 13.9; 0.816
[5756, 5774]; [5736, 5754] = 13.3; 14.1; 0.782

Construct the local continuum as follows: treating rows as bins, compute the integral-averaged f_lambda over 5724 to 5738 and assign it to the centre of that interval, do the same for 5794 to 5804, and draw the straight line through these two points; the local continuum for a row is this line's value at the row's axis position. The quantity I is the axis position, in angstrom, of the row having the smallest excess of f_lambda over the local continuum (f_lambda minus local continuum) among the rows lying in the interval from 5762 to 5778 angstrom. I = 5777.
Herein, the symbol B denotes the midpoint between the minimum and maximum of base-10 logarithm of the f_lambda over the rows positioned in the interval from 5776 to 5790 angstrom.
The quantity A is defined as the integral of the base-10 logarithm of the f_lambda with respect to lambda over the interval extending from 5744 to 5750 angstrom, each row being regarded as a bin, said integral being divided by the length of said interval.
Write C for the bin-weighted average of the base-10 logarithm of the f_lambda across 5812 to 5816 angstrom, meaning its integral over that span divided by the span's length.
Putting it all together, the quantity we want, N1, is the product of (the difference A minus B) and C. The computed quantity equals -0.0030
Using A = -0.090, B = -0.122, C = -0.092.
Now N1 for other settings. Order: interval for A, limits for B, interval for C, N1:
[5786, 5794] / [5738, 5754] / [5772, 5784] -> -0.0018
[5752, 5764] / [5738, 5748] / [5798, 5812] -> 0.0005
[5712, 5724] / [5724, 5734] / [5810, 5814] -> 0.0024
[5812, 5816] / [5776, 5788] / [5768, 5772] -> -0.0035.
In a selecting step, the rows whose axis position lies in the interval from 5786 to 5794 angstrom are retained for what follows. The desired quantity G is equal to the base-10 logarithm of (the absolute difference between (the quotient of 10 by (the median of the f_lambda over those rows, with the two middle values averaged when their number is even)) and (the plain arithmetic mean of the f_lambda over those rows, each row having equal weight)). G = 1.07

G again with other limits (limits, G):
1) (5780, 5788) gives 1.08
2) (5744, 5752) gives 1.06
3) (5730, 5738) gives 1.04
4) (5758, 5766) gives 1.09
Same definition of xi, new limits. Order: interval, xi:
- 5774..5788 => 0.924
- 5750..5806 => 0.903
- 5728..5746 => 0.769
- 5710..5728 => 0.916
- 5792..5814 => 0.889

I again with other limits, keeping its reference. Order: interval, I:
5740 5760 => 5741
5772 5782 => 5777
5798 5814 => 5801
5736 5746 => 5741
